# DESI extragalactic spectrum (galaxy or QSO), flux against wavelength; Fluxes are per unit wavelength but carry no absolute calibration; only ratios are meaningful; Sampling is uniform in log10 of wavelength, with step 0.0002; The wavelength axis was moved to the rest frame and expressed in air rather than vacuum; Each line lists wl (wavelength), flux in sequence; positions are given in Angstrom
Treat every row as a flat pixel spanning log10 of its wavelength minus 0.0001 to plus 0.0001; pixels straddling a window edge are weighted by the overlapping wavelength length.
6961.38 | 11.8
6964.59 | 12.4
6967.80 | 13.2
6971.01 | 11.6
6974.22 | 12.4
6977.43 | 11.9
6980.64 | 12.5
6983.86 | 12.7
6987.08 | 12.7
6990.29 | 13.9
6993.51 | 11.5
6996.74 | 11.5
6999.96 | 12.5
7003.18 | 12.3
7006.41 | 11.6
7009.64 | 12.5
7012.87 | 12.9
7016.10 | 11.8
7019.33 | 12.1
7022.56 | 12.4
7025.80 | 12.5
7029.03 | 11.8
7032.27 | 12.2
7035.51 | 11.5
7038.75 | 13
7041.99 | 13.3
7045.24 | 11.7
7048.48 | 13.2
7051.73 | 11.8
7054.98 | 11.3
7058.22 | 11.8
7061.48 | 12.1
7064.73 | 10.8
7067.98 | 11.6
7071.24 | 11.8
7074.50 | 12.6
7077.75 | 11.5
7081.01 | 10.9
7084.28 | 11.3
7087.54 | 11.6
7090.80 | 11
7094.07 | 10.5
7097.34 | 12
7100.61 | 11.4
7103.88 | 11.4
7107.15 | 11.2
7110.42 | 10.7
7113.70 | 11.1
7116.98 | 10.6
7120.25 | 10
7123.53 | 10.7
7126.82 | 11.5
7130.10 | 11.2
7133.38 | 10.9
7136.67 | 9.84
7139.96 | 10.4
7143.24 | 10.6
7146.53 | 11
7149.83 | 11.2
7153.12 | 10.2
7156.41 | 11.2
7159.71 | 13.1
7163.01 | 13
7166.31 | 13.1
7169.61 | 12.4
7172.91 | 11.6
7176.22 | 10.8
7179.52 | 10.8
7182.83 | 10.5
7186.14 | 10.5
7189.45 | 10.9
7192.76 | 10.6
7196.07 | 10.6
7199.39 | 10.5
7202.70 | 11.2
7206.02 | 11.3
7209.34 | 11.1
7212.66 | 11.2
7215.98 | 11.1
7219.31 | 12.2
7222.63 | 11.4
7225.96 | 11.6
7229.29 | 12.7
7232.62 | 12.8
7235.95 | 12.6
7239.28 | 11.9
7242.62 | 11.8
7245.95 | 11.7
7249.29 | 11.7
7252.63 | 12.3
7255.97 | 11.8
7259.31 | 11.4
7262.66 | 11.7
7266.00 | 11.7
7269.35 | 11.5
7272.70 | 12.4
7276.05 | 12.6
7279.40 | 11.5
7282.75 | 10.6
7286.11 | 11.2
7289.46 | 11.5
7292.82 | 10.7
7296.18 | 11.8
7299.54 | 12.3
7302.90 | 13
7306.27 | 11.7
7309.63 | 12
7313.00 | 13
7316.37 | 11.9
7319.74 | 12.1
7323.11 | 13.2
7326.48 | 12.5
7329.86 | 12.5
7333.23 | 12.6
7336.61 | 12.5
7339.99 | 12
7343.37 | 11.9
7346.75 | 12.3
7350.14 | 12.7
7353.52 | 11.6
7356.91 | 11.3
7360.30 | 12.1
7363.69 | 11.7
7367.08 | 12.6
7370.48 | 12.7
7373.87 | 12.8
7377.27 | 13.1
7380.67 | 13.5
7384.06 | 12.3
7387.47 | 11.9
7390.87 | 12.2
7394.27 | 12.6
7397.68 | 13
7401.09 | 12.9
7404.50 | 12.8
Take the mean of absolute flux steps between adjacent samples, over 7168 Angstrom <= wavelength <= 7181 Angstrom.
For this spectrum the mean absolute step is 0.53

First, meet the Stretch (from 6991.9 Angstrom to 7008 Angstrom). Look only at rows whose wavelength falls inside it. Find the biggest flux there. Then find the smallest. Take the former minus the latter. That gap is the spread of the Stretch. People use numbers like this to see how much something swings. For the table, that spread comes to 1.00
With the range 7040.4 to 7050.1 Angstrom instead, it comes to 1.60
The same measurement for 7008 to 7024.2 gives 1.10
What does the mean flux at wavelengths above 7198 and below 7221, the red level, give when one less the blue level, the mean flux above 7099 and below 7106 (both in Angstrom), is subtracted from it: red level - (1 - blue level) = 21.6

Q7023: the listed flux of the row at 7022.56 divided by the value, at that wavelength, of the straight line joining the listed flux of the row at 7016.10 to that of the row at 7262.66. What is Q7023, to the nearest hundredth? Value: 1.05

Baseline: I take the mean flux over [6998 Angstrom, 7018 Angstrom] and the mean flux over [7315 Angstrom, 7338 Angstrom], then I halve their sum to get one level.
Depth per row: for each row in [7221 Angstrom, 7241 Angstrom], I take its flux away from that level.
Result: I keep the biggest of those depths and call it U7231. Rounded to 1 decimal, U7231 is 1.0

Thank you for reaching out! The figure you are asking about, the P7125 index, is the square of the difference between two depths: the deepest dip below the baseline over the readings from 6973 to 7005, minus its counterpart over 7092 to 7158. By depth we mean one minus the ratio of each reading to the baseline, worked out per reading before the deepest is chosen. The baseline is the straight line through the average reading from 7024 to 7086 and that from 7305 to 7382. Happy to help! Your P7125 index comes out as 0.024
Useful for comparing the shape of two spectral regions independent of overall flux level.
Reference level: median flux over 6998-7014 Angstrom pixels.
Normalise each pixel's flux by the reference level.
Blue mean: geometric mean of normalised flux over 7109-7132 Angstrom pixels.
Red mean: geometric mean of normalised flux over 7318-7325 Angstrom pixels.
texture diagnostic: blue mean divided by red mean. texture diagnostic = 0.86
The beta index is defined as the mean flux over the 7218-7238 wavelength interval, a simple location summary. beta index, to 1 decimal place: 12.2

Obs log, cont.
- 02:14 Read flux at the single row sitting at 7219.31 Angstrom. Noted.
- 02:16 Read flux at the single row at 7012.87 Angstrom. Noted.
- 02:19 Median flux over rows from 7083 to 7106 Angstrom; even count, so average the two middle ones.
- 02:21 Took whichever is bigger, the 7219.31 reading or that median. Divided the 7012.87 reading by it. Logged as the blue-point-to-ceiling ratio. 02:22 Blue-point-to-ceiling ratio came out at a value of 1.06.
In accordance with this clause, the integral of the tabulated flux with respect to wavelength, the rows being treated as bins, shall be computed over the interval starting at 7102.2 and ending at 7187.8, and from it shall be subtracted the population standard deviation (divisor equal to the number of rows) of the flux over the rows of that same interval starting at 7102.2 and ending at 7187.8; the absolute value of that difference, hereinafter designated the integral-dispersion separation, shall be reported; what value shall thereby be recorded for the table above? 952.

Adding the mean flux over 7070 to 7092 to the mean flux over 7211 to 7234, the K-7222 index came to 23.4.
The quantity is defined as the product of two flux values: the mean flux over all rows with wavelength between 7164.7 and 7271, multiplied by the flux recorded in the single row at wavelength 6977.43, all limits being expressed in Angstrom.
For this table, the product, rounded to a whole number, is 137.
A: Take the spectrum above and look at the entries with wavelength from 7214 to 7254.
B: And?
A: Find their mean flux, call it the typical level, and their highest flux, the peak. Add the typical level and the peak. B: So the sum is 24.8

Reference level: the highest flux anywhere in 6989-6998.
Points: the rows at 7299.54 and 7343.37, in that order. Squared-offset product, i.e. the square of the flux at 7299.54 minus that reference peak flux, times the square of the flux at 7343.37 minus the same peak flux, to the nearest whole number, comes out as 10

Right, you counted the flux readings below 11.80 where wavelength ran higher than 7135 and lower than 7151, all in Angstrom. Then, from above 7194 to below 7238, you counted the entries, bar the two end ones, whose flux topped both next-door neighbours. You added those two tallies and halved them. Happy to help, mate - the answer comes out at 4.5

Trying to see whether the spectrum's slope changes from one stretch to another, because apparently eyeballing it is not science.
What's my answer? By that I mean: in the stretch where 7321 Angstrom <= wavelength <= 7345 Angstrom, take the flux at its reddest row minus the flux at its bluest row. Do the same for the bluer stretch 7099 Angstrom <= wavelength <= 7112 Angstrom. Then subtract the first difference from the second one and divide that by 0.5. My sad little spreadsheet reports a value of 1.2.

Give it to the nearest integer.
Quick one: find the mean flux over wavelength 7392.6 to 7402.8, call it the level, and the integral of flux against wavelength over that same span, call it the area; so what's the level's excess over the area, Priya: -118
